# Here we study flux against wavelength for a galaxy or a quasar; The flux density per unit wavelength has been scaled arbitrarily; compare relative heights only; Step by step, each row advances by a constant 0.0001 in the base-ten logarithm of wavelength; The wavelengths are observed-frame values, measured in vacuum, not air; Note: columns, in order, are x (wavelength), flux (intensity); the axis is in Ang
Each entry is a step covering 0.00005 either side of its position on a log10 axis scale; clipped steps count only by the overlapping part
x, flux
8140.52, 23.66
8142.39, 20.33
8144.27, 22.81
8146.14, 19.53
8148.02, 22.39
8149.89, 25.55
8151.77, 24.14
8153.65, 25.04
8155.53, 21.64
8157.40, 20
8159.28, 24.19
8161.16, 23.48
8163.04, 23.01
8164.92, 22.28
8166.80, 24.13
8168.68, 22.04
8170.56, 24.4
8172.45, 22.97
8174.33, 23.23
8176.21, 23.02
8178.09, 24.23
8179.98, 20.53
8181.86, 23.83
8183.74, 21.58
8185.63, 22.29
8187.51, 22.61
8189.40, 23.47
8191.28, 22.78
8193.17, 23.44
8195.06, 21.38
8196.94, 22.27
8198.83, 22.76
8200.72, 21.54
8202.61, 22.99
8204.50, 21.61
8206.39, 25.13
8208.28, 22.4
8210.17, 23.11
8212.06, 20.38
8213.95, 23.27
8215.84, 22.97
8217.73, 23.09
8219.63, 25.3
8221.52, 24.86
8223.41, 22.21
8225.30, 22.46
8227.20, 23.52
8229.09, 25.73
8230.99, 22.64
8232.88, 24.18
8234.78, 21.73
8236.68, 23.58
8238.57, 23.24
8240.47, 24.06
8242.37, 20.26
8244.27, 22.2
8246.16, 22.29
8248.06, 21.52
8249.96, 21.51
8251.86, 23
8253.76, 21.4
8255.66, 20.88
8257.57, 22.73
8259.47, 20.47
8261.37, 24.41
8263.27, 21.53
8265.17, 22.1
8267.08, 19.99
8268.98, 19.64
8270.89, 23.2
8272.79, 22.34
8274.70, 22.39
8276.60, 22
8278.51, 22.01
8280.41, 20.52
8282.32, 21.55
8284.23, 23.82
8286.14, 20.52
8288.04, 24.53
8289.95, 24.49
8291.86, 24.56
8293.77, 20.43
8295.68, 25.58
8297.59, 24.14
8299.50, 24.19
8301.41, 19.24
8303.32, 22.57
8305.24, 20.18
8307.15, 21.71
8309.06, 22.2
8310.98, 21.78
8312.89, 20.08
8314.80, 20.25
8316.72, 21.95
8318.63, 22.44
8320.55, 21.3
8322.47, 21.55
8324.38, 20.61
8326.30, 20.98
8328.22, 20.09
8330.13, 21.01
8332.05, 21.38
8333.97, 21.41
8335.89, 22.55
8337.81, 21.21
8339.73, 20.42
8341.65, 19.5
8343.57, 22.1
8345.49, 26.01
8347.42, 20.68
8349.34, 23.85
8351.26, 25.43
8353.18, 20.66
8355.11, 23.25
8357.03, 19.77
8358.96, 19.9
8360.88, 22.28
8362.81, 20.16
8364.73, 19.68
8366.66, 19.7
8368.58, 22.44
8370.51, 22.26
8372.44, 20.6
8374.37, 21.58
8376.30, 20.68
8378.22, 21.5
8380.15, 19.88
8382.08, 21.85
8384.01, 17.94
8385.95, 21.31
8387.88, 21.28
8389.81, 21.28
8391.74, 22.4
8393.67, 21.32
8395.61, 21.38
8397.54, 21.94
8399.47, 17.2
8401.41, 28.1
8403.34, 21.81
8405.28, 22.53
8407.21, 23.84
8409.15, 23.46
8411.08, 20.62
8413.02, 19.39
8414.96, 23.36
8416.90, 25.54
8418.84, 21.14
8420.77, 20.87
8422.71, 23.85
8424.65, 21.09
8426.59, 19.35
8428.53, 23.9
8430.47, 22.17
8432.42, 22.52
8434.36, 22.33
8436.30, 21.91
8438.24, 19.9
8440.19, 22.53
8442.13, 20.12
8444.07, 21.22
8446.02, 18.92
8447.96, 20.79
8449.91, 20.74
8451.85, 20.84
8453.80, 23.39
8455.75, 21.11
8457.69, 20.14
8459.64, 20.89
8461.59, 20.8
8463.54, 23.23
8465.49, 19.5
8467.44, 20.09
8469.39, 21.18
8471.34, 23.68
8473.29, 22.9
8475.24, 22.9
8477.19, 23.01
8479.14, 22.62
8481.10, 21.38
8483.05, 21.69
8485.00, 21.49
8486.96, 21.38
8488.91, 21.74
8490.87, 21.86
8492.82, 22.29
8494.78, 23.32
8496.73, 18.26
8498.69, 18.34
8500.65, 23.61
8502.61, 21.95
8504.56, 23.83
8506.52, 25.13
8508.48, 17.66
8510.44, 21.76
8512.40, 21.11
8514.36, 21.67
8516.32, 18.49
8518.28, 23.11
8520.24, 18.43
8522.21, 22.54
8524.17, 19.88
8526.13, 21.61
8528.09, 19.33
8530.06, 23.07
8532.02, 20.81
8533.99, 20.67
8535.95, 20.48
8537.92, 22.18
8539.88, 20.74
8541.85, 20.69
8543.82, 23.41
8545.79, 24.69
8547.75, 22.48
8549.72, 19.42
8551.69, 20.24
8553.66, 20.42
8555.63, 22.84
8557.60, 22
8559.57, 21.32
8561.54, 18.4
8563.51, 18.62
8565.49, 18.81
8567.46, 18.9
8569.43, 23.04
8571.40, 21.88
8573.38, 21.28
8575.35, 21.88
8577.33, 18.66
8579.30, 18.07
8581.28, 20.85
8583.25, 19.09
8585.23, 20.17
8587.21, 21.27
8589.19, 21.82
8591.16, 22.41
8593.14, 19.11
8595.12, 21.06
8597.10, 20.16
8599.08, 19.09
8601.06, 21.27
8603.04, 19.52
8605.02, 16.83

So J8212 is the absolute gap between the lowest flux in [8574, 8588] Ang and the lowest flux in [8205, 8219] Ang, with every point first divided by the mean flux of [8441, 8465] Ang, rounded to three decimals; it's 0.110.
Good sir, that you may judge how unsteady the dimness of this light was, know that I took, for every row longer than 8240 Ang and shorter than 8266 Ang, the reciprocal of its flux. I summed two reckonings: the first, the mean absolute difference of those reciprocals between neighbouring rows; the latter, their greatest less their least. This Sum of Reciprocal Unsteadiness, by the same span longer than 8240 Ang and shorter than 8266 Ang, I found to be 0.012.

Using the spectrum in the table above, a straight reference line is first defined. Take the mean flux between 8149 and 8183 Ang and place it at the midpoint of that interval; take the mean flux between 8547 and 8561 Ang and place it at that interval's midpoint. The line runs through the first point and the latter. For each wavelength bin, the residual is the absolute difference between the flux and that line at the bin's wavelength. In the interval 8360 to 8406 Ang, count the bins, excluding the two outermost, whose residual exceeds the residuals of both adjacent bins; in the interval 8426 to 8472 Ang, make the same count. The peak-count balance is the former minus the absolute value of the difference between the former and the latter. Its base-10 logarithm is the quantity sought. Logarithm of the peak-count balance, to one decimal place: 0.9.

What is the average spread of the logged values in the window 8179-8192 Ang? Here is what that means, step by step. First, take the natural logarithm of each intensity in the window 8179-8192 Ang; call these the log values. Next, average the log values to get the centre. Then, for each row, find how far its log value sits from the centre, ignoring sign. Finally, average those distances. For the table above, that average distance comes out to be 0.038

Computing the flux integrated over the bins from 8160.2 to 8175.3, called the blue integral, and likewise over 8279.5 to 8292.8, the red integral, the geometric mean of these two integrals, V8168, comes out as 326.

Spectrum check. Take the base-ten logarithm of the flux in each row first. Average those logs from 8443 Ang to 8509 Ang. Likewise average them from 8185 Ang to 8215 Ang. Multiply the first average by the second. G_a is 1.80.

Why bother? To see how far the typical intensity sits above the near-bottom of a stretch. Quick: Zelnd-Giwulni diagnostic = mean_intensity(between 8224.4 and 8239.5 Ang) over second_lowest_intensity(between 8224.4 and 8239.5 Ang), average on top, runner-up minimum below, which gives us 1.04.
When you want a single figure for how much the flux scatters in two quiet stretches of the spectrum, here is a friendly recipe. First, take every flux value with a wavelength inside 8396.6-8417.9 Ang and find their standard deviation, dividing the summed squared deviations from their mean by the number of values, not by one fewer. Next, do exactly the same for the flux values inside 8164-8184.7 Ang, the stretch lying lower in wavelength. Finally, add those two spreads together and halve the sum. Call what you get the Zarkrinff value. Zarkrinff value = 1.98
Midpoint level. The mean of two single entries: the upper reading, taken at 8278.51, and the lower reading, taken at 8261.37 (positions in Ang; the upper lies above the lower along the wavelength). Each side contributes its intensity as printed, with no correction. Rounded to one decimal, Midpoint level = 23.2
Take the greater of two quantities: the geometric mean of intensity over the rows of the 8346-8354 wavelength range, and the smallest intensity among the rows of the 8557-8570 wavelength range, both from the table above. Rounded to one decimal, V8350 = 22.6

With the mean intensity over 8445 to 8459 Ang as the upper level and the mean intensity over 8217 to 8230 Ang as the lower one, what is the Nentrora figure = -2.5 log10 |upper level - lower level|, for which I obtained -1.2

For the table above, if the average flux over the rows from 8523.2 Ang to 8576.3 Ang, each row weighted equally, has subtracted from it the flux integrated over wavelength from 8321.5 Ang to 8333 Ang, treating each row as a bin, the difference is -220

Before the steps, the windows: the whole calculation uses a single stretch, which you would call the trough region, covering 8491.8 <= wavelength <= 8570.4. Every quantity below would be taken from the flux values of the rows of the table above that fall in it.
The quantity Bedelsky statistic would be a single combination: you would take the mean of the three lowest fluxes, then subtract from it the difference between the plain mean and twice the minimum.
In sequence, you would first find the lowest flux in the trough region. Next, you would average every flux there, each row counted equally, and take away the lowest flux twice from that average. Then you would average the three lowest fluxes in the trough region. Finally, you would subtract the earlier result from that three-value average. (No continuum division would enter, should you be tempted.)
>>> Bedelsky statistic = 32.3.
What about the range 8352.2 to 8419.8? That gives 31.1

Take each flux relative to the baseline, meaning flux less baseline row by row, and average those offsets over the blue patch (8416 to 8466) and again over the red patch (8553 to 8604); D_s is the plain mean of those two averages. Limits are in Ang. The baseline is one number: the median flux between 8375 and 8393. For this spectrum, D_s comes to -0.3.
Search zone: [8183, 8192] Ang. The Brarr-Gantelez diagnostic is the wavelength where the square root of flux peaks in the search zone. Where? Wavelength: 8189.40 Ang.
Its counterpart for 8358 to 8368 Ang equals 8360.88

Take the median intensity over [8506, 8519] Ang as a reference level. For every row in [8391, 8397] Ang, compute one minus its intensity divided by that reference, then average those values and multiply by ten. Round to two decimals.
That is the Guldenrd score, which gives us -0.01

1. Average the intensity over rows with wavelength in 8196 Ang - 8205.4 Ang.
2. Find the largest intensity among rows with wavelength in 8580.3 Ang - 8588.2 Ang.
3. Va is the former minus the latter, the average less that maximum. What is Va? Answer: 1.0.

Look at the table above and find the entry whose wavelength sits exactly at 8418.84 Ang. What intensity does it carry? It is 21.14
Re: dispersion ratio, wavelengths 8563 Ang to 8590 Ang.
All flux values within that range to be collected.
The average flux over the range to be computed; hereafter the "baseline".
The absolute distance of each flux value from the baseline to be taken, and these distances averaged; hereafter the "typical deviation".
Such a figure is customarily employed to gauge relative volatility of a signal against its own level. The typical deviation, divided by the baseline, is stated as 0.069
